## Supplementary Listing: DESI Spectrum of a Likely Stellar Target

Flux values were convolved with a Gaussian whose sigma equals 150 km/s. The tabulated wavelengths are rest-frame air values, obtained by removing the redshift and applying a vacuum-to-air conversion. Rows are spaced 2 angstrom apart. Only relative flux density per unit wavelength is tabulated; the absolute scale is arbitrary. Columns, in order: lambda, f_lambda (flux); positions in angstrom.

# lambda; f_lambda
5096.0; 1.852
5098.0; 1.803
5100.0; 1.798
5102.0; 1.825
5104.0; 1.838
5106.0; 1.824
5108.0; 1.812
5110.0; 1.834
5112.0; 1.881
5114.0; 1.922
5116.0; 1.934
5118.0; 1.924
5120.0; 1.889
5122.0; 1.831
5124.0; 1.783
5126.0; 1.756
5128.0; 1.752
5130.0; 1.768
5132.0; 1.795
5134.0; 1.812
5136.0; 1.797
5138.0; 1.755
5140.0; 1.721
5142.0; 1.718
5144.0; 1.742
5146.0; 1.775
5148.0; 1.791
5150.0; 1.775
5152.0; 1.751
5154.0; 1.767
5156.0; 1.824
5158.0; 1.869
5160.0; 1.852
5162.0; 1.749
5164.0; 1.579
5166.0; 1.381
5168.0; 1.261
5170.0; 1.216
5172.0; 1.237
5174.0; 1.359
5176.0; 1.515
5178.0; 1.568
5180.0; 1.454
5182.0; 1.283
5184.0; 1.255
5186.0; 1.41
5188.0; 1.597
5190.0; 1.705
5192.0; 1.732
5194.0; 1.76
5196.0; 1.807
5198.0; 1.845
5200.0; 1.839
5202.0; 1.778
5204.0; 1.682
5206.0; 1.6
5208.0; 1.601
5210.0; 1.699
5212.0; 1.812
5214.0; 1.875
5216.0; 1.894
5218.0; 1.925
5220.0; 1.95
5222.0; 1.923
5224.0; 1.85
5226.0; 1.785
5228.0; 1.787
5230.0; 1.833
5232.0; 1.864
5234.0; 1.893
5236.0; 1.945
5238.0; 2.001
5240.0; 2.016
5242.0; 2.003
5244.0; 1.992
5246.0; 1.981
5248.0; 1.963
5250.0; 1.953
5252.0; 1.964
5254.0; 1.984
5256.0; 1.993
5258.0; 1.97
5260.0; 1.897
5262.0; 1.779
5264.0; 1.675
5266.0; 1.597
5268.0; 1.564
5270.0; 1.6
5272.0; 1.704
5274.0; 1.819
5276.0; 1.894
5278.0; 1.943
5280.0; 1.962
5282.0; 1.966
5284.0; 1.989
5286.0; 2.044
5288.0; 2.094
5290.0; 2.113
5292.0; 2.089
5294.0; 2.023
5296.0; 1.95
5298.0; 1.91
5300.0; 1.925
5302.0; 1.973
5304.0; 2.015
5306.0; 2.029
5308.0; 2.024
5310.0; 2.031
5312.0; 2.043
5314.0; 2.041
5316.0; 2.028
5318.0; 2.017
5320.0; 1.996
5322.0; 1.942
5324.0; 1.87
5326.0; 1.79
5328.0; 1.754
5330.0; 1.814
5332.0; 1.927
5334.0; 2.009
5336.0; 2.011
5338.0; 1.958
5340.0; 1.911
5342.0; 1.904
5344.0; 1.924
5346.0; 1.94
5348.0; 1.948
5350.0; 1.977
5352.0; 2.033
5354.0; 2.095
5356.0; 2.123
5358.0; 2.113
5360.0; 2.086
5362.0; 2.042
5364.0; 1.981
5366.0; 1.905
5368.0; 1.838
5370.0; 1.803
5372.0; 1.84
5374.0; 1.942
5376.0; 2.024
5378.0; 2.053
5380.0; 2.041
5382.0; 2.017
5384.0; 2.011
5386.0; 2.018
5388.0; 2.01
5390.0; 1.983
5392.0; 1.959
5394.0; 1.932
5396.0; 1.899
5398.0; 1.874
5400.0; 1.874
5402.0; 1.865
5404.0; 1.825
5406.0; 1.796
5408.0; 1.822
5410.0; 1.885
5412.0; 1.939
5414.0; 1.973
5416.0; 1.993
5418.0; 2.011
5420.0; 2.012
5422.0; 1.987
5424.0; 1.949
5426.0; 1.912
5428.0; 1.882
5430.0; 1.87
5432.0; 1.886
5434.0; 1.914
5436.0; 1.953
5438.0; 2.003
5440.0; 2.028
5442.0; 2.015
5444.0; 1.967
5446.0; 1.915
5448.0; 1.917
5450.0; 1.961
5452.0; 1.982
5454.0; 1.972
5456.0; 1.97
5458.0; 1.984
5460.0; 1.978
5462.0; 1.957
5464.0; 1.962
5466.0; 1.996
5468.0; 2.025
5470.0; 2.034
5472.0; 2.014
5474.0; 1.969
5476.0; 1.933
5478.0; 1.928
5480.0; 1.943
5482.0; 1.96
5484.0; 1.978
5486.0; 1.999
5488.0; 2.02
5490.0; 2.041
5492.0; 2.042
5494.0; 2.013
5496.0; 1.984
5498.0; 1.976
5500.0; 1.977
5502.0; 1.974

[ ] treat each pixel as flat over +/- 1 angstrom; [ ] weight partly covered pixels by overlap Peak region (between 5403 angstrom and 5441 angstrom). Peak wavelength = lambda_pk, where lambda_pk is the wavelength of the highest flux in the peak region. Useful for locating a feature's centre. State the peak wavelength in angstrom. 5440.0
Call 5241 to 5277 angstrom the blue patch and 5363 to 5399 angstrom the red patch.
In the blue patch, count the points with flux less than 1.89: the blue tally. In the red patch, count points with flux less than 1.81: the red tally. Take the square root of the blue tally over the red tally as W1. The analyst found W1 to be 2.6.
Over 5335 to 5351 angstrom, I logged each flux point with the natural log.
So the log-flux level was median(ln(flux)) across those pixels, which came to 0.66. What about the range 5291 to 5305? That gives 0.68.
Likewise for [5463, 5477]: 0.69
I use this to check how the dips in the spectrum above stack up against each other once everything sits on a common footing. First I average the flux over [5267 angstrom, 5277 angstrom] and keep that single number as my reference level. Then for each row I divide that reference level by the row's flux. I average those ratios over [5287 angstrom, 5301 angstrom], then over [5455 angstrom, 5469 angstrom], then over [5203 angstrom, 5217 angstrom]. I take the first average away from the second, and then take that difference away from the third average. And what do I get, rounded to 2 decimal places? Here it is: 0.98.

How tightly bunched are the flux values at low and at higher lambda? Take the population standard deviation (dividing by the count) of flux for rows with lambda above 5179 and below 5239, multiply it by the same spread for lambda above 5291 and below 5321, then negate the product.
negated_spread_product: -0.0087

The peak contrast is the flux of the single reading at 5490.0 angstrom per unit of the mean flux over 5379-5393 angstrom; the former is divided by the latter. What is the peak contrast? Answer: 1.02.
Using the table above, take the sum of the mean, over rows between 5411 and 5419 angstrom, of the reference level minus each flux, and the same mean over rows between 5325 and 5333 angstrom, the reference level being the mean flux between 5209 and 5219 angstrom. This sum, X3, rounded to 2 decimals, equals -0.12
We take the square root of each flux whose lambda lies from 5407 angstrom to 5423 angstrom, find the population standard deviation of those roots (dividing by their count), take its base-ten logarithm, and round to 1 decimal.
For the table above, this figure -1.6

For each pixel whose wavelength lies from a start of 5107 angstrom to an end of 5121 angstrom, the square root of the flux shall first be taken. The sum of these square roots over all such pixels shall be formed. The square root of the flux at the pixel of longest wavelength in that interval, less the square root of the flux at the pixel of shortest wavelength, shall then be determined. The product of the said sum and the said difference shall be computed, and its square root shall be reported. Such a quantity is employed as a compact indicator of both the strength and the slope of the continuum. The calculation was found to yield 0.52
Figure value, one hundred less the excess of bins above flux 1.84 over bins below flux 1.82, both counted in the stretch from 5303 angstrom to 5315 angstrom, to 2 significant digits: 94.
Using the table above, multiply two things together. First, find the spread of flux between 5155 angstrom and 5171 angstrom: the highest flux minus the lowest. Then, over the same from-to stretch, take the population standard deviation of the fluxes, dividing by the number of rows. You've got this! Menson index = 0.166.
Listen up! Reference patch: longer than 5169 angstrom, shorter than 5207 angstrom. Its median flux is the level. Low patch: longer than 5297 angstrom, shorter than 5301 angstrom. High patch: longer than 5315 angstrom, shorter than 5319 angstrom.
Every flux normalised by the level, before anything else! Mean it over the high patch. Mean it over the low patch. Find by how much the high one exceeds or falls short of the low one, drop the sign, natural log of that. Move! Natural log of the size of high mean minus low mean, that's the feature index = -2.7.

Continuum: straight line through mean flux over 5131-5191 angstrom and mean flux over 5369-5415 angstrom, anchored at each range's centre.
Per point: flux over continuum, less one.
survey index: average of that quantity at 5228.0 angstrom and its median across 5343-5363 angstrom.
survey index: 0.066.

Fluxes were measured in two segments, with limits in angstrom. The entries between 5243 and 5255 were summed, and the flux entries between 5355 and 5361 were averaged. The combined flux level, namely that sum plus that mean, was 14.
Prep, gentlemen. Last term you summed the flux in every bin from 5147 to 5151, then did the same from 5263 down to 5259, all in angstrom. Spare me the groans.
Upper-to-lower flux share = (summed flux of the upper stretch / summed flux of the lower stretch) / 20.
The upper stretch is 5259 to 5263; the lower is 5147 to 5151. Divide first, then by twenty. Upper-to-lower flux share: 0.0515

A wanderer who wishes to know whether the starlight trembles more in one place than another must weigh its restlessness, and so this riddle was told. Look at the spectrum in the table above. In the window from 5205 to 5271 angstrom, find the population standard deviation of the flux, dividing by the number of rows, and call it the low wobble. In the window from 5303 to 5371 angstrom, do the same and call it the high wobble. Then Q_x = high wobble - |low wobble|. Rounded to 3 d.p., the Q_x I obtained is -0.046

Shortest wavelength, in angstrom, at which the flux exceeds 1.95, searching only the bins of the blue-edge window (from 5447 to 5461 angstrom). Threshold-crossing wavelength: 5450.0 angstrom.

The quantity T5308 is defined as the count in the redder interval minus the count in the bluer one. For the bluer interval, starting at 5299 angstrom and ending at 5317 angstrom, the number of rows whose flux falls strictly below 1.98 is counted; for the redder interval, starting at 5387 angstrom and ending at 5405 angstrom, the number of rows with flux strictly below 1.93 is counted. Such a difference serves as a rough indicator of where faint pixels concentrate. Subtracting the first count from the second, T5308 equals 3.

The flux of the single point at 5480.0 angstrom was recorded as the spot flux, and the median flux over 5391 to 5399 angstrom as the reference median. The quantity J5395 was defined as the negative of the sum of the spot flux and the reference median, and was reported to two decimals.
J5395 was -3.86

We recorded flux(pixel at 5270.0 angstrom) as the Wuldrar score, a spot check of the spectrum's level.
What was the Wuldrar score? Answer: 1.6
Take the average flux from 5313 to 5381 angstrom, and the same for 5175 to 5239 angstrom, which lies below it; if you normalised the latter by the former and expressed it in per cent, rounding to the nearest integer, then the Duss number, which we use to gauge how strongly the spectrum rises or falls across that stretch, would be 88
